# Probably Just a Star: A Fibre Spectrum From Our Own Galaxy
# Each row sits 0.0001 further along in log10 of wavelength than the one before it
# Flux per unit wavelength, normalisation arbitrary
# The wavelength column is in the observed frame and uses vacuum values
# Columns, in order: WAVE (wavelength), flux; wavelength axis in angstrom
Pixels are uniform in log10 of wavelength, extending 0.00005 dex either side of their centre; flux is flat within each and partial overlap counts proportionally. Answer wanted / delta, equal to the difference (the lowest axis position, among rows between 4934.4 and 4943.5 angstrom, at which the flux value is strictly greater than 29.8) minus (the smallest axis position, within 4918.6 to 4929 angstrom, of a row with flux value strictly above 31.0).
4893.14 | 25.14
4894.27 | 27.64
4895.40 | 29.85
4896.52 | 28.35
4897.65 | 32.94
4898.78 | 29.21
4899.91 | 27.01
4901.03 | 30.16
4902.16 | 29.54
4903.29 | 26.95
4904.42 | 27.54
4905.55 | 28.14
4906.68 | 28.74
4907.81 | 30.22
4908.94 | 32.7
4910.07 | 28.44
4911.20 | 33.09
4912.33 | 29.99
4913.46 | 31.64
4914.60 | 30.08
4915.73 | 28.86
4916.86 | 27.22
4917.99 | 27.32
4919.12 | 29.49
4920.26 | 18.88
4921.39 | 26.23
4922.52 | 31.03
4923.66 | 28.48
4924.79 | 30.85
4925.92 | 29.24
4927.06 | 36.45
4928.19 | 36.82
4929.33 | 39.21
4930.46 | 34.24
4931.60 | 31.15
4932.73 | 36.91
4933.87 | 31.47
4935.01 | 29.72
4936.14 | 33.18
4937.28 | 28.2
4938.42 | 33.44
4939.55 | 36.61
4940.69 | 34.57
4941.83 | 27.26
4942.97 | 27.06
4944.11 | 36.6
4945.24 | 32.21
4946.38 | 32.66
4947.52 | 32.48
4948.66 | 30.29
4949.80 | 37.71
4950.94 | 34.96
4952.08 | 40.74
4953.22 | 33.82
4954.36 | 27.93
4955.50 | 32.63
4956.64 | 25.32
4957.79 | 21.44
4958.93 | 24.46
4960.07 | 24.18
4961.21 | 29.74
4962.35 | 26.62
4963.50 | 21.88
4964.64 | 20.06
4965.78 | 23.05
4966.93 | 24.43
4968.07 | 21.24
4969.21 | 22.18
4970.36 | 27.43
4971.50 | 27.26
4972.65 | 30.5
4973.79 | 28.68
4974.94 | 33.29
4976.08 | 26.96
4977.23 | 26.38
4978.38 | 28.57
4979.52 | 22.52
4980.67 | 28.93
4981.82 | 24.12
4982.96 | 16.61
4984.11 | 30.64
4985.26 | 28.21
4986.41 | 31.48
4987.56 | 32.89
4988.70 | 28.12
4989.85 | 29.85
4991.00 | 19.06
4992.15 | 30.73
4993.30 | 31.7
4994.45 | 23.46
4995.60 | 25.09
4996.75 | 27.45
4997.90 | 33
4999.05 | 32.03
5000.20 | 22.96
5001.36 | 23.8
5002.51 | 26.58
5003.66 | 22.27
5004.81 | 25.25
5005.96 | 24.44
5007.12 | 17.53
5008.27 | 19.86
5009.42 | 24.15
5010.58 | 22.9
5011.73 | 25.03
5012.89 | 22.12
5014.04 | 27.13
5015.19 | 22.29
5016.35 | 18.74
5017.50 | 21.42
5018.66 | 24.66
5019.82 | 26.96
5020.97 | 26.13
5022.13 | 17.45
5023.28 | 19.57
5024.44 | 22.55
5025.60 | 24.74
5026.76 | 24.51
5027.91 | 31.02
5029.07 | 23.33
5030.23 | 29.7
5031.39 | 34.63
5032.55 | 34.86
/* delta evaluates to 13.6 angstrom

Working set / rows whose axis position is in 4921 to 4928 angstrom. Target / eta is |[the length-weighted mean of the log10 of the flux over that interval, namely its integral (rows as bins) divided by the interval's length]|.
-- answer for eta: 1.49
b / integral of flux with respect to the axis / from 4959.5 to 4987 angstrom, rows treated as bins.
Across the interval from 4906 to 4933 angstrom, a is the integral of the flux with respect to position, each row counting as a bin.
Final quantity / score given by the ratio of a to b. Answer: 1.16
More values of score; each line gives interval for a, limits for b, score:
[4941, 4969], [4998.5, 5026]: 1.25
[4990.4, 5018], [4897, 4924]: 0.87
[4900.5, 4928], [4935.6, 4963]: 0.95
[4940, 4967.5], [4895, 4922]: 1.03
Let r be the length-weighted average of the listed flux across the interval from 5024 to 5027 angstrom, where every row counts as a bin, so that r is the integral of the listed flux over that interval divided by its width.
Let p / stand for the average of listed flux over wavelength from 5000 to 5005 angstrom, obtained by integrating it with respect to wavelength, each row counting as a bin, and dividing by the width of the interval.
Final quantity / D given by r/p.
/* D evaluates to 0.99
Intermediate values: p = 24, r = 24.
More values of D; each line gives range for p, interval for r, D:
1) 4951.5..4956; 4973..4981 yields 0.83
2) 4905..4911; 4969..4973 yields 0.90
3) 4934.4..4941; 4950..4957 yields 1.02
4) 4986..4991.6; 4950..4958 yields 1.12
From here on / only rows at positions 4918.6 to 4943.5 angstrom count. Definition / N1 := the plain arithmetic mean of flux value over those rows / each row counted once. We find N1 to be 31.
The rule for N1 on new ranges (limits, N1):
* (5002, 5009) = 23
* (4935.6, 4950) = 32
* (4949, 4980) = 28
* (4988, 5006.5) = 27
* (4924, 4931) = 34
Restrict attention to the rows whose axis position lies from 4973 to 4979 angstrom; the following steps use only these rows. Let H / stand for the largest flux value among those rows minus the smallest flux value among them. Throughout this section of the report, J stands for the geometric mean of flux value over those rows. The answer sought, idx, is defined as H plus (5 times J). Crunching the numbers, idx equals 150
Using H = 7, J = 28.7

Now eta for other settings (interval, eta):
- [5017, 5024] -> 1.35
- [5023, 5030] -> 1.39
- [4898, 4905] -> 1.45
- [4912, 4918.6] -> 1.46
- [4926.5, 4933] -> 1.55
